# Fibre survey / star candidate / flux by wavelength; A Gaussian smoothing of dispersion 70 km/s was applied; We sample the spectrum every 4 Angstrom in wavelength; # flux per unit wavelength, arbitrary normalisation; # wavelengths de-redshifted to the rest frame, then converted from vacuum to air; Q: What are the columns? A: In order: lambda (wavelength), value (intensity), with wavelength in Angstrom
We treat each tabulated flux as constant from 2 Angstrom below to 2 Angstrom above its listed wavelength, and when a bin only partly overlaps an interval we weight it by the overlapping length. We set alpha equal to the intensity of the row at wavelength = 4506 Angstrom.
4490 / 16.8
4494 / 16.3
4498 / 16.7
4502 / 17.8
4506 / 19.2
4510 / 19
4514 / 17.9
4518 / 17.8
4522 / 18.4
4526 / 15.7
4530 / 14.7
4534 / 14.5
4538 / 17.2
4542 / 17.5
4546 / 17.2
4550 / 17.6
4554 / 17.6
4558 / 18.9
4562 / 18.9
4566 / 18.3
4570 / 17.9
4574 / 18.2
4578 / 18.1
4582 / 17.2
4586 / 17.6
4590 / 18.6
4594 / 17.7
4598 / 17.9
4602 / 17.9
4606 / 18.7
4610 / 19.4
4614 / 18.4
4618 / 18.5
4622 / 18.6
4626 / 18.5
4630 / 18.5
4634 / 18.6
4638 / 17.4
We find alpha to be 19.2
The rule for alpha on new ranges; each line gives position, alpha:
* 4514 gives 17.9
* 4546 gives 17.2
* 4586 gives 17.6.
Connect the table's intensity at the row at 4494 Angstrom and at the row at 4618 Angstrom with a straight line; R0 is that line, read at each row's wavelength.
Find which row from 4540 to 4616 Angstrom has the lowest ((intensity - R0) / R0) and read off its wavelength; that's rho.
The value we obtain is 4582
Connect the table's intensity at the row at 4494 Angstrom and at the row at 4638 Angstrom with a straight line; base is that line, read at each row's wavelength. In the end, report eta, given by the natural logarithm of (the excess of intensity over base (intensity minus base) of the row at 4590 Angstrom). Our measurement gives 0.4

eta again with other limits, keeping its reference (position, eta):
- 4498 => -1.0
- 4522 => 0.6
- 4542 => -0.2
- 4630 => 0.1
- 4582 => -1.5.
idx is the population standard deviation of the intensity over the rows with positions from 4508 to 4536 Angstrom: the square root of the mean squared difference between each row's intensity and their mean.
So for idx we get 1.71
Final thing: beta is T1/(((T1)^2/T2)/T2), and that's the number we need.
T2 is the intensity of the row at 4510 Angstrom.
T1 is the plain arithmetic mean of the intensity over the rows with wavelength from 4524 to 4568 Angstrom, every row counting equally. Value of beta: 21.1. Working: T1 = 17.1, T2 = 19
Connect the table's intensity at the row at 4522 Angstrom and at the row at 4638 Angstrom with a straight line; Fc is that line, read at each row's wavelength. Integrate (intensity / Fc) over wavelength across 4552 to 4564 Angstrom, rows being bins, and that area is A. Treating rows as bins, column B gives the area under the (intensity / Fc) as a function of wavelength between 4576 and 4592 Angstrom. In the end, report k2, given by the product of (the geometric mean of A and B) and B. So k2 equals 224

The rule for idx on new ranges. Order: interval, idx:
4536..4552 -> 0.18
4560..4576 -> 0.36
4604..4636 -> 0.30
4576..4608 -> 0.47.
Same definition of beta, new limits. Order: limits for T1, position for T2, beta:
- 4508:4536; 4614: 20.1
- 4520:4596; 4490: 16.2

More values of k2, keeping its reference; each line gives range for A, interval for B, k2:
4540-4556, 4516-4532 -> 216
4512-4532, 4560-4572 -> 183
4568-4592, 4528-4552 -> 494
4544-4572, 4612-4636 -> 675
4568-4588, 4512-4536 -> 445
